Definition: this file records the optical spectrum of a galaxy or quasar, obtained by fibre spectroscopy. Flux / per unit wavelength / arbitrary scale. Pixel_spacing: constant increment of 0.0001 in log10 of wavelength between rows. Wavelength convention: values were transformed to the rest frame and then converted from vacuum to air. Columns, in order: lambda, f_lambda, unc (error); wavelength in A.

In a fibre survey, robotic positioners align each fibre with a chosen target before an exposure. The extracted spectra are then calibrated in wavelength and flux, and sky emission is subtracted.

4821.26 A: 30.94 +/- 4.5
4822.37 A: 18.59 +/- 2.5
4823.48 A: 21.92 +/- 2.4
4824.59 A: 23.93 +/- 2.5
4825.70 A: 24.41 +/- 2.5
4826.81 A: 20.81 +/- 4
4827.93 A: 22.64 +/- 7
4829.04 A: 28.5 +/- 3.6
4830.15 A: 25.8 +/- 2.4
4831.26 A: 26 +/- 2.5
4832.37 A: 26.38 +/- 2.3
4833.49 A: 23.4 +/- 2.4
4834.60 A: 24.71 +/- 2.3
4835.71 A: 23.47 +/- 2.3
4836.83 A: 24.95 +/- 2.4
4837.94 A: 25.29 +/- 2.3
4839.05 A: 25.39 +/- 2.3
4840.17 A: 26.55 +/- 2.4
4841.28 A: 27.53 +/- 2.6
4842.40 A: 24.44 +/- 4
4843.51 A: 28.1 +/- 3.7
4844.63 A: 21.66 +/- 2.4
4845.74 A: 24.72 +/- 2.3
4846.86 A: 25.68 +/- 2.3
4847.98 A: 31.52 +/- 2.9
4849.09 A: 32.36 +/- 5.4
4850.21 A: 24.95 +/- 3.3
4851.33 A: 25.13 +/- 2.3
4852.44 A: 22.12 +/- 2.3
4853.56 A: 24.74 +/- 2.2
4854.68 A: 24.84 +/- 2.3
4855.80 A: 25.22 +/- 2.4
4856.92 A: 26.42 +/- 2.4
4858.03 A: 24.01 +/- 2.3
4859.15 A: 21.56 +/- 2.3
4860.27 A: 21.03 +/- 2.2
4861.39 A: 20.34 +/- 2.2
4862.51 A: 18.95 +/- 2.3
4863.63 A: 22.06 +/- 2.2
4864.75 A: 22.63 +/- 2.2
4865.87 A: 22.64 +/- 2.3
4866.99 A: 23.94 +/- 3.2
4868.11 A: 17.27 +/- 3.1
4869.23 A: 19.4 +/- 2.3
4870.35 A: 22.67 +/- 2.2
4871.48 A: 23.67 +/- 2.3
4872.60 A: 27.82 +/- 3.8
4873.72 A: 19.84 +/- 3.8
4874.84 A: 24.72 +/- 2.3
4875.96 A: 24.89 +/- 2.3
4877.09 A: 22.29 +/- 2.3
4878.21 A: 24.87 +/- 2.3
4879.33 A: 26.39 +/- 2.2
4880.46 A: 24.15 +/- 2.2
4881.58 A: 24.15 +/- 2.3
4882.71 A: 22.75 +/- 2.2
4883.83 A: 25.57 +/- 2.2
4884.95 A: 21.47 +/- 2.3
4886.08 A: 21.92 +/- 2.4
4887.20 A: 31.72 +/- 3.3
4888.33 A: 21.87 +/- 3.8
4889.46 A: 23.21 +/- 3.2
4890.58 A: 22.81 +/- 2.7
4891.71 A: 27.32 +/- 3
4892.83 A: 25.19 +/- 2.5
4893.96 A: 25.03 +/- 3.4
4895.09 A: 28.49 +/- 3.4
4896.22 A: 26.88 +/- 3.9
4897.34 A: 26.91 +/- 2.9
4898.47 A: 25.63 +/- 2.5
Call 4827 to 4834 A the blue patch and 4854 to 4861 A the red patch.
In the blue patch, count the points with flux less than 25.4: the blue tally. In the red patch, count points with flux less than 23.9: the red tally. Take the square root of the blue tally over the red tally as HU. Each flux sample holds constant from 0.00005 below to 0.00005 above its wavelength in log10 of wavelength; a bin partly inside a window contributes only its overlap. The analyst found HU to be 1.0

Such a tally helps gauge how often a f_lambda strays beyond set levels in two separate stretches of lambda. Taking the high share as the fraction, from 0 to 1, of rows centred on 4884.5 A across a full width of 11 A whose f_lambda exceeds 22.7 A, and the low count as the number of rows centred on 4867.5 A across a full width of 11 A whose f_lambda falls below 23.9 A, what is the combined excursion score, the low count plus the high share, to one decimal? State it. 8.7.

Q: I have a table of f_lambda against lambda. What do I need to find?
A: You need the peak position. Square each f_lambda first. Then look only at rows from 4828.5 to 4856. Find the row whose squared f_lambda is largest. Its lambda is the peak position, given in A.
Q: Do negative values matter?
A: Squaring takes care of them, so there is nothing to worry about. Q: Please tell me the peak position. 4849.09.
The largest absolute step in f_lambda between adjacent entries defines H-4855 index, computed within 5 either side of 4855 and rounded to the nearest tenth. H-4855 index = 3.0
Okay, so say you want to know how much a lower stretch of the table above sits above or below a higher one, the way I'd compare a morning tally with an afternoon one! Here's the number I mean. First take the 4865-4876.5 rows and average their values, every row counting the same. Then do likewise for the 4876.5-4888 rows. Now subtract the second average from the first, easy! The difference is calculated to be -1.8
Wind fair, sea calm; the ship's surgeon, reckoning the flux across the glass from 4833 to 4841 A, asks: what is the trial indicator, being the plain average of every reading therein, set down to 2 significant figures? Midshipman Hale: 25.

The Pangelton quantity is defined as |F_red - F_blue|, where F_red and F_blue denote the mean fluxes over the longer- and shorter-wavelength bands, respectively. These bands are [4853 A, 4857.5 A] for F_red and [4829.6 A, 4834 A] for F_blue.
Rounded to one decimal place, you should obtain 0.1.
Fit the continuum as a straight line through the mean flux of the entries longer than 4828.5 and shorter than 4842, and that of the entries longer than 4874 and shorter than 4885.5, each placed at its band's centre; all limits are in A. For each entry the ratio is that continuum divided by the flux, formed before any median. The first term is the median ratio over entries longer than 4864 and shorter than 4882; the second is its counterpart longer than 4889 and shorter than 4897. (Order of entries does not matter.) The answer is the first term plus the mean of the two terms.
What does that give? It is 2.01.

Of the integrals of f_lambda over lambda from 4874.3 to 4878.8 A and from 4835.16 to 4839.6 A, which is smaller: 109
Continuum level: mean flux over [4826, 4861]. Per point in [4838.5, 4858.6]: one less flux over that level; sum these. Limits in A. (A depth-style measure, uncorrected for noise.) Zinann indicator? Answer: -0.5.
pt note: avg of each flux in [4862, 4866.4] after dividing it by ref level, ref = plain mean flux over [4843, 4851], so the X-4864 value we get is 0.80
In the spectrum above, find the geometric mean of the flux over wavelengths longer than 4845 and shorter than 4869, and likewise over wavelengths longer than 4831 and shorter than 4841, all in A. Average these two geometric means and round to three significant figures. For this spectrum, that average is 24.4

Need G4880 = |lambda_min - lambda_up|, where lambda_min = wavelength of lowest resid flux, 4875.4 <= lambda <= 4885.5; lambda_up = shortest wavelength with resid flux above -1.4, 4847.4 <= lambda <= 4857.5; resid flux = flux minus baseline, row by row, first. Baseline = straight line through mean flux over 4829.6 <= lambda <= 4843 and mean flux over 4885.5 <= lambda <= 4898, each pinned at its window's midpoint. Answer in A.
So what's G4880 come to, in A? 37.0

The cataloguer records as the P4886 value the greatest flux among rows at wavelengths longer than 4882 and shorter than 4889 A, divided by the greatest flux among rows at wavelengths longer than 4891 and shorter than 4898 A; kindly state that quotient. 1.1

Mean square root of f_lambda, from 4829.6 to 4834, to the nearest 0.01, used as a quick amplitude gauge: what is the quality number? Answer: 5.04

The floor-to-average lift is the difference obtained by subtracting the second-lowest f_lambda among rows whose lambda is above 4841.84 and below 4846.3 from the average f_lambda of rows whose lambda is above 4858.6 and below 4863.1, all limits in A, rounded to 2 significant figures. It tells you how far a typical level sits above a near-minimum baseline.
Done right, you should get -4.0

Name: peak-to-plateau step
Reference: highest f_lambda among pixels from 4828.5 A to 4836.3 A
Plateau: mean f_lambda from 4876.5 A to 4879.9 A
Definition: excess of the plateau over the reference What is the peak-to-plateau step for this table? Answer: -4.0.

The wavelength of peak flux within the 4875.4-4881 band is 4879.33 A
